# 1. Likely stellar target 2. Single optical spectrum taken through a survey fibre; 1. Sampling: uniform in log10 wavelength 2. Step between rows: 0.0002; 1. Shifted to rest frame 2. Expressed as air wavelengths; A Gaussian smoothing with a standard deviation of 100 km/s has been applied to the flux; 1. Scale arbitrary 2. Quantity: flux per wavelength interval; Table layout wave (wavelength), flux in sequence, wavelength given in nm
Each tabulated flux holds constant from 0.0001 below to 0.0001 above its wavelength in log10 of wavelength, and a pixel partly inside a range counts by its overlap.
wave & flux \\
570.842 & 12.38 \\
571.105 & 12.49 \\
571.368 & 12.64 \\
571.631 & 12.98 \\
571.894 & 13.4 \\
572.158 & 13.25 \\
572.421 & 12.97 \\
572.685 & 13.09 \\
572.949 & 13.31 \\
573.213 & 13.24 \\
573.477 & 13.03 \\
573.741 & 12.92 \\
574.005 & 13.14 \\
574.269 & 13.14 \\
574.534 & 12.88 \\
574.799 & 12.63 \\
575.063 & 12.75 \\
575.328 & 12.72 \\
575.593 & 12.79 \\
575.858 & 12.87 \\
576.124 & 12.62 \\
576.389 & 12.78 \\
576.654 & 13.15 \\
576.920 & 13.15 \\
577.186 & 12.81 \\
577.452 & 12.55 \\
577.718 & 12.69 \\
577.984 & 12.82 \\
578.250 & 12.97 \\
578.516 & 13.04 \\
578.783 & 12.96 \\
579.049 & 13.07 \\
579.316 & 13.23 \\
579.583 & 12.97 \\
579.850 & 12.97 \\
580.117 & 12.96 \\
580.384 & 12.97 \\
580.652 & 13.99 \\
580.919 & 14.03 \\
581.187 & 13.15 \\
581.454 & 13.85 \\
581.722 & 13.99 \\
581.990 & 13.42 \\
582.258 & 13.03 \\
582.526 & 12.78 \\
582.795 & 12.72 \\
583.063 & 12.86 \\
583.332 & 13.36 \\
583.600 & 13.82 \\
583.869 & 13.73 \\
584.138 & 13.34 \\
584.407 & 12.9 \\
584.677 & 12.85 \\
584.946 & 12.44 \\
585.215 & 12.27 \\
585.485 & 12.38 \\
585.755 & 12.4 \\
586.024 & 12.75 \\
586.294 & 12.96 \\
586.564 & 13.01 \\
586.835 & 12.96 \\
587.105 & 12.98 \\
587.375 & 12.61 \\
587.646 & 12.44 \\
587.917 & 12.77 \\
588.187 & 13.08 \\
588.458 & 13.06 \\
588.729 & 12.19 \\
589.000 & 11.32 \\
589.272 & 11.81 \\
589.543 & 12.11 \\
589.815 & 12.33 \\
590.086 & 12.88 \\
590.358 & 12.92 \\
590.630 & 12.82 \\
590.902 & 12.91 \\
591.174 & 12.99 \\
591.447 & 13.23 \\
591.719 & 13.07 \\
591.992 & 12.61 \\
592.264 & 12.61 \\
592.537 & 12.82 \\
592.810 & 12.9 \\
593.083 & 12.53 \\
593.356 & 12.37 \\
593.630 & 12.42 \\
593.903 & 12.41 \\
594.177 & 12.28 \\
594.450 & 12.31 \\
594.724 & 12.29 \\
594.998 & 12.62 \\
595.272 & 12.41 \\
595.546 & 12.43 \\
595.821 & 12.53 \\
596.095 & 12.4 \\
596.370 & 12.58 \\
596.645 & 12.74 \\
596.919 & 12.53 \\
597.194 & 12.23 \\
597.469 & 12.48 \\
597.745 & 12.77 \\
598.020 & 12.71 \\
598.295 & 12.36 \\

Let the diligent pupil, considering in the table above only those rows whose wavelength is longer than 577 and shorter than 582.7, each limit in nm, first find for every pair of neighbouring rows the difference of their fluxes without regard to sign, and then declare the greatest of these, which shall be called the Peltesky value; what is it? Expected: 1.0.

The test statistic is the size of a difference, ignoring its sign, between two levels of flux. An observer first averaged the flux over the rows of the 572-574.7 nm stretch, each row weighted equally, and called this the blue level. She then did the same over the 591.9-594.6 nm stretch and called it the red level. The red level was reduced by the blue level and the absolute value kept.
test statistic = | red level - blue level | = 0.57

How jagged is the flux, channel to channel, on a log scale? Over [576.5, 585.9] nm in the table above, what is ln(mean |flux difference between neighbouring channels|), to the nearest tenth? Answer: -1.4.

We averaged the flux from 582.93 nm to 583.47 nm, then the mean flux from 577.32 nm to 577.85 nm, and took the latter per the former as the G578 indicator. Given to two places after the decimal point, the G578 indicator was 0.96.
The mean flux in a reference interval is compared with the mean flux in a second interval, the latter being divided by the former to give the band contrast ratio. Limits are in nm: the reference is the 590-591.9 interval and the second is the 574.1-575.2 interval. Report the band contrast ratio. 0.99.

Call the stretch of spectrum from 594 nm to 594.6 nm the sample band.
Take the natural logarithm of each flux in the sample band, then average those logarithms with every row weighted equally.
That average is 2.51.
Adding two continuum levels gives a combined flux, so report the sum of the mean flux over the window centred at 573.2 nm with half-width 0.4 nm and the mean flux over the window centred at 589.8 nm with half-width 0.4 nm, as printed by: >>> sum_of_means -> 25.6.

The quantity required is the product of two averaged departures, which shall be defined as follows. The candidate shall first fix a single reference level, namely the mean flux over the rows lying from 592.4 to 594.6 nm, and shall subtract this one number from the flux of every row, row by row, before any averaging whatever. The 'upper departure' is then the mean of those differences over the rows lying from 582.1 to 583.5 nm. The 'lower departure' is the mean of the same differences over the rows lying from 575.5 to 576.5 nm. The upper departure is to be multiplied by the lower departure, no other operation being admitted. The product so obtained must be 0.12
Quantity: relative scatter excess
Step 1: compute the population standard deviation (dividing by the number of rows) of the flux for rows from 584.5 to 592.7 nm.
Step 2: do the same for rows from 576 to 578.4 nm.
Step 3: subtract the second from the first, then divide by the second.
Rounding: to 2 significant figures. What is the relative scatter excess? 1.1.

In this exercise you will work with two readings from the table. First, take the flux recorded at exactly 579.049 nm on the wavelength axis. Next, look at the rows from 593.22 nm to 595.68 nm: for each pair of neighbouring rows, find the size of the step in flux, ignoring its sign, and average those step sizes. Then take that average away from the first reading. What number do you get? 13.0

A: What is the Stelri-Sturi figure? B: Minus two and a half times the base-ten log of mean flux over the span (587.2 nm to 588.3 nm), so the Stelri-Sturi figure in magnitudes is -2.76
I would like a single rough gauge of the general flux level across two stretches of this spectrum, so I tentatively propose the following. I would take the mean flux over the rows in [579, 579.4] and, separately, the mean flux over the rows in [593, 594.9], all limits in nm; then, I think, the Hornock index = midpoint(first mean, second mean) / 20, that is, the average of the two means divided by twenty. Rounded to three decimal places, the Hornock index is 0.638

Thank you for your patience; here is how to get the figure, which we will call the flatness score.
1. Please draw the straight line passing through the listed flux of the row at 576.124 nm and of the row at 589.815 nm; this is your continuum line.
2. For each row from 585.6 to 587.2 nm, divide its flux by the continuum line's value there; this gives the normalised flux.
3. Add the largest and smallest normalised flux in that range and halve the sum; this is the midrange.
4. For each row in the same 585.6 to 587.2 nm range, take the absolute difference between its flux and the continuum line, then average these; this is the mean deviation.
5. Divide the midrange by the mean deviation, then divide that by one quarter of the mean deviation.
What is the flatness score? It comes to 21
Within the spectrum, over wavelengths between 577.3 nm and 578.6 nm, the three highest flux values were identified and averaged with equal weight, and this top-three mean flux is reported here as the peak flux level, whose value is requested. 12.9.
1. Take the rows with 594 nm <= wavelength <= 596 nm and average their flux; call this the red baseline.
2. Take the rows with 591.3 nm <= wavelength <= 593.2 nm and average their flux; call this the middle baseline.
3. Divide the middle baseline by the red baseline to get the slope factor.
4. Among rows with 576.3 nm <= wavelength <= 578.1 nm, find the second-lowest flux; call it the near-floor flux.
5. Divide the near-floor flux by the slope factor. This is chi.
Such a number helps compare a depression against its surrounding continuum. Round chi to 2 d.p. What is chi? 12.28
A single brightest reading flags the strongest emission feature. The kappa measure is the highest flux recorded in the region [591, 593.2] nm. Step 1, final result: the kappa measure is 13.23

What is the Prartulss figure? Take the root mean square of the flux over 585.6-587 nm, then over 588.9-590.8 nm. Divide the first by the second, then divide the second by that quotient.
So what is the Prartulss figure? 11.9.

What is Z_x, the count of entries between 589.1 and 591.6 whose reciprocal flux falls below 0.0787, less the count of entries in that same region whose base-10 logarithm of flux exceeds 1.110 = 2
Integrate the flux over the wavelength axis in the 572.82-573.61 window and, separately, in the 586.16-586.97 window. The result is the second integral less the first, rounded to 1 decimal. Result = 0.1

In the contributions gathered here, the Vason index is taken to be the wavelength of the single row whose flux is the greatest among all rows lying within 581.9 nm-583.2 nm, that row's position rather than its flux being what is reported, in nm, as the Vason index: 581.990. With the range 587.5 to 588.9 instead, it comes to 588.187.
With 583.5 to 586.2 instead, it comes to 583.600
